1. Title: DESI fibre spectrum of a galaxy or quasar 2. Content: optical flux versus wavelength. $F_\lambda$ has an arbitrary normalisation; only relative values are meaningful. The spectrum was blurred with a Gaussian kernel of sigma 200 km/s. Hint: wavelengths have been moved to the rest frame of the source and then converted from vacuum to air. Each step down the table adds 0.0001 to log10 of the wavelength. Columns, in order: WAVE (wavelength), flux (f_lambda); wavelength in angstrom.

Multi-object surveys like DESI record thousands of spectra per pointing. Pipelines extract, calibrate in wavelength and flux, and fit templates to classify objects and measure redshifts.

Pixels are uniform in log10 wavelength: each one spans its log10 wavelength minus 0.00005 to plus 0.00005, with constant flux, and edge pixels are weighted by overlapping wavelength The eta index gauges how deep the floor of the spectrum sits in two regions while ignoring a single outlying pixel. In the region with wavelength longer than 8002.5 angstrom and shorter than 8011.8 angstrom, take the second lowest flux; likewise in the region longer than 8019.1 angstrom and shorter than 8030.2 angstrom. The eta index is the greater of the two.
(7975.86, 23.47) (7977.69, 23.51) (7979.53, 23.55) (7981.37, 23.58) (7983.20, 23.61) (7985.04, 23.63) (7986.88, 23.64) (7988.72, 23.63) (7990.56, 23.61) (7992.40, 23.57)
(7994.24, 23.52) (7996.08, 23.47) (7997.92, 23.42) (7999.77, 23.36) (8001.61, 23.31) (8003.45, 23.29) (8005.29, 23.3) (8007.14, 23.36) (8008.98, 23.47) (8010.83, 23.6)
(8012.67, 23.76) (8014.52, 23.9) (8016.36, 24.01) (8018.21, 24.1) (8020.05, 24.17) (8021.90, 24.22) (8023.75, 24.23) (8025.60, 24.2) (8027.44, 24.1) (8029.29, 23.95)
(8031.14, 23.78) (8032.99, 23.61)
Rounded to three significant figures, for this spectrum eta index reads 24.1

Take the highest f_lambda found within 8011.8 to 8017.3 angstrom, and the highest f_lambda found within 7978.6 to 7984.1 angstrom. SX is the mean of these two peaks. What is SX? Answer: 23.8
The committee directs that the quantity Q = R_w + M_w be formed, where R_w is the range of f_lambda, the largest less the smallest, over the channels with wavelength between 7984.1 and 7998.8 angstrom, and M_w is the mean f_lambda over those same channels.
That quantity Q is 23.78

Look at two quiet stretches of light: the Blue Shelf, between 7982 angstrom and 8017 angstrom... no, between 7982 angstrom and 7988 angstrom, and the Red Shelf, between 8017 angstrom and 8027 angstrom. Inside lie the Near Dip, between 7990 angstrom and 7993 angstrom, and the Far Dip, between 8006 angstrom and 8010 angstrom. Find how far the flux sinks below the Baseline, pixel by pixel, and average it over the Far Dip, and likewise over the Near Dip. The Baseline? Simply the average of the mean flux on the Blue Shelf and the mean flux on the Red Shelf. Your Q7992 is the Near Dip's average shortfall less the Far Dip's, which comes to -0.2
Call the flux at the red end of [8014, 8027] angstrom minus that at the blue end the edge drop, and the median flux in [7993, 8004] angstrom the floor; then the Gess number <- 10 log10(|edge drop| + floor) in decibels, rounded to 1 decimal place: 13.7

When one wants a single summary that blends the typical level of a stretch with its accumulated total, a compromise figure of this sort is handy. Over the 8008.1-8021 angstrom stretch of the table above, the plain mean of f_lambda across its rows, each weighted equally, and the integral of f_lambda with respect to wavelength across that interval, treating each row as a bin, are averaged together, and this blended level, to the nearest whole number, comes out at 166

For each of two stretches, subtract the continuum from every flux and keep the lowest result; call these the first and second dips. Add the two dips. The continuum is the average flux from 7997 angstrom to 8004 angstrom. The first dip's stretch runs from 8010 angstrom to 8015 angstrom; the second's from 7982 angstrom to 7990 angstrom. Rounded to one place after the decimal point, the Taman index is 0.5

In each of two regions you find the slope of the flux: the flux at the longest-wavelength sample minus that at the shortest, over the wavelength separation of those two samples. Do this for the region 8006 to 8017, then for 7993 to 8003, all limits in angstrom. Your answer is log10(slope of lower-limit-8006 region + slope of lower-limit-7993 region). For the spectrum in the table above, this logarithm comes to -1.38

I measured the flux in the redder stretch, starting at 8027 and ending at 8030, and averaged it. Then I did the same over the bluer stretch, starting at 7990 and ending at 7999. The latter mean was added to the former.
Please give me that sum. 47.5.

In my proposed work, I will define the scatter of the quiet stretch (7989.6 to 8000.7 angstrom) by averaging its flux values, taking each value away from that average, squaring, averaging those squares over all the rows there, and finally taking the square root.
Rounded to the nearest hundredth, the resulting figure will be 0.09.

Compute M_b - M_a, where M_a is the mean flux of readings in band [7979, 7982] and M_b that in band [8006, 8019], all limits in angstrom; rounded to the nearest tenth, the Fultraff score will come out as 0.2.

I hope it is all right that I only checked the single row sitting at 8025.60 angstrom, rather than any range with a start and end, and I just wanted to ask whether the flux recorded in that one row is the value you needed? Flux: 24.2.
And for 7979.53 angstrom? 23.55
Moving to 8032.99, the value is 23.61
